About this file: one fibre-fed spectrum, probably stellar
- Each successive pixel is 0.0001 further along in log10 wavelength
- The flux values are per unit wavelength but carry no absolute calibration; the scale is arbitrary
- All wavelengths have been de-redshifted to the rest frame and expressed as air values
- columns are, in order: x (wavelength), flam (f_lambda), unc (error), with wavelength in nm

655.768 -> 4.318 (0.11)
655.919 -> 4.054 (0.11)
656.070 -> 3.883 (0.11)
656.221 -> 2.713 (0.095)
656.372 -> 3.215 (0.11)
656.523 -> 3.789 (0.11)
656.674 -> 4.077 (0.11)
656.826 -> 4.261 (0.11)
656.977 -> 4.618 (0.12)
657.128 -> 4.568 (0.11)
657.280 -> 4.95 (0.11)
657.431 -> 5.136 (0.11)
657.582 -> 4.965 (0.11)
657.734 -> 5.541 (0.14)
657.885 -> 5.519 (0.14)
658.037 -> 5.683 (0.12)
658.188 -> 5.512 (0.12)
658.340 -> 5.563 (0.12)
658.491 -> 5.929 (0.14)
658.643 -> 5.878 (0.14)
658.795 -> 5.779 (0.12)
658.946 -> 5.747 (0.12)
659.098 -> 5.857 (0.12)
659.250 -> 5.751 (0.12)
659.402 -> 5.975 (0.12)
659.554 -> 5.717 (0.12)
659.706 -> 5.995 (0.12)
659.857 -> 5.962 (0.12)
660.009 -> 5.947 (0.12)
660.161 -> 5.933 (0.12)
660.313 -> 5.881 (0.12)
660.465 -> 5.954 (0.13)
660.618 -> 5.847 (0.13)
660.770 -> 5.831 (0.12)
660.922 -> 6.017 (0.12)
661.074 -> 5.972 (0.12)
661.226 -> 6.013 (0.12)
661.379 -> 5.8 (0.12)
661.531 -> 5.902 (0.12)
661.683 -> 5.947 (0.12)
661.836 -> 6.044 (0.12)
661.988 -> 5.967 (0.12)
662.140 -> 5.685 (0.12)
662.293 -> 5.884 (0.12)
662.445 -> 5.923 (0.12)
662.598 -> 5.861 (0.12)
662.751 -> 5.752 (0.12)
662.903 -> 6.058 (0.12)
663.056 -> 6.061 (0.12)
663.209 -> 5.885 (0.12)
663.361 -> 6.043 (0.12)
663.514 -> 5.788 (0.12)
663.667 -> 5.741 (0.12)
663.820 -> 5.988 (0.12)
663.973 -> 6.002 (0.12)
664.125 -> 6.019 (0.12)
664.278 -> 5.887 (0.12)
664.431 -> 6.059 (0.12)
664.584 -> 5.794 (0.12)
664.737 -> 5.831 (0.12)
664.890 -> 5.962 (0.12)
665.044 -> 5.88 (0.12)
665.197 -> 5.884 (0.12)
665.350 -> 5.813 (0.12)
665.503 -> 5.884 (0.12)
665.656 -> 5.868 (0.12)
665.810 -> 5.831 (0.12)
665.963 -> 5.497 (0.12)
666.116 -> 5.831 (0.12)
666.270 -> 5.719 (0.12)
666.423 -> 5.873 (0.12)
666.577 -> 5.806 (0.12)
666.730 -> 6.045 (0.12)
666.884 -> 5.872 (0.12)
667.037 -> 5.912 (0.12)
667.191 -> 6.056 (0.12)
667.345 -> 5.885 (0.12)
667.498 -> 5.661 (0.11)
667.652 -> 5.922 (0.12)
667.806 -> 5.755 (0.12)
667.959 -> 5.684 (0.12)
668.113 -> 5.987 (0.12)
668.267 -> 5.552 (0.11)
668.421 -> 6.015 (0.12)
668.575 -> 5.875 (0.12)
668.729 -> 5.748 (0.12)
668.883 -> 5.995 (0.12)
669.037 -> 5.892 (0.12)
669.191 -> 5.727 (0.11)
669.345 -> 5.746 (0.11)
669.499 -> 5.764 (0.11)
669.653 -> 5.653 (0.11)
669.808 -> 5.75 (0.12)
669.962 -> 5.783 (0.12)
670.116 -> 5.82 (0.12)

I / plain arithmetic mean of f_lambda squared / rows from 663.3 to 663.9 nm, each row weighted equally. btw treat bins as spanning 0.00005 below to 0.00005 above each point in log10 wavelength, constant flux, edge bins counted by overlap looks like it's 34.7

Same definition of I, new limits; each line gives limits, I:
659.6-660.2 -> 35.5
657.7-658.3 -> 31.0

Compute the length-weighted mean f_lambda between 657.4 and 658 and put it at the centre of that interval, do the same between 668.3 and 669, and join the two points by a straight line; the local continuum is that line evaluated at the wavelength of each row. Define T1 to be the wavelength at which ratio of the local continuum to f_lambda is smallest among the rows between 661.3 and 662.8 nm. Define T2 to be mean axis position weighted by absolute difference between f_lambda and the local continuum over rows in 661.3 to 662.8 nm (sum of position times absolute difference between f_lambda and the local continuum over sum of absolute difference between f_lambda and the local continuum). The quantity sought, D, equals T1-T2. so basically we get -0.16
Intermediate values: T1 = 661.836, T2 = 662.00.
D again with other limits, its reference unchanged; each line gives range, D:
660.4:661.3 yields 0.06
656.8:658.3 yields 0.76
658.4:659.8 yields -0.60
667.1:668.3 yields -0.58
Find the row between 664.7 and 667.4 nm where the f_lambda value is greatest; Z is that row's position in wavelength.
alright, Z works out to 667.191 nm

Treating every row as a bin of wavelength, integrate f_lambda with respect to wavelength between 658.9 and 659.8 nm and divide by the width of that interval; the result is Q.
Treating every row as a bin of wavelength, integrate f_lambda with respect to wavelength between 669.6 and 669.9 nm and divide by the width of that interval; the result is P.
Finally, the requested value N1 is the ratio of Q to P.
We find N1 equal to 1.03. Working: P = 5.70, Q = 5.85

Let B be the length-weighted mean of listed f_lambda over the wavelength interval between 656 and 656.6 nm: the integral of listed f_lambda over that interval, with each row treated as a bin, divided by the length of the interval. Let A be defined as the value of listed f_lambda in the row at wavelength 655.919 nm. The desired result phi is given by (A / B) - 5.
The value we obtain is -3.81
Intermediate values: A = 4.054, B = 3.40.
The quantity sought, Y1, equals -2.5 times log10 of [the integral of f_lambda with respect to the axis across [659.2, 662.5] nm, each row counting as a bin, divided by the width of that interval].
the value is -1.93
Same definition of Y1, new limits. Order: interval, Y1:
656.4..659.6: -1.80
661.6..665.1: -1.93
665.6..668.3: -1.91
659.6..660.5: -1.93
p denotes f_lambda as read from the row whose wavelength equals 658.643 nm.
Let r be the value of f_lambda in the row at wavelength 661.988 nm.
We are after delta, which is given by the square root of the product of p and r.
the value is 5.92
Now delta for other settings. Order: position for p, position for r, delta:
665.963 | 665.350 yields 5.65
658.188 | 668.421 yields 5.76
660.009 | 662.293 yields 5.92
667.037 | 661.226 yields 5.96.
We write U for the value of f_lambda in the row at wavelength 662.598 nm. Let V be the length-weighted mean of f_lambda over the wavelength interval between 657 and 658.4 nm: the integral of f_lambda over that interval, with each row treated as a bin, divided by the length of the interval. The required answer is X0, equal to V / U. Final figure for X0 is 0.89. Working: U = 5.861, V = 5.24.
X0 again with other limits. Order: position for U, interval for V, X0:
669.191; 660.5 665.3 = 1.03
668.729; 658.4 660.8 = 1.02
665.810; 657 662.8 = 0.98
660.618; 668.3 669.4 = 1.00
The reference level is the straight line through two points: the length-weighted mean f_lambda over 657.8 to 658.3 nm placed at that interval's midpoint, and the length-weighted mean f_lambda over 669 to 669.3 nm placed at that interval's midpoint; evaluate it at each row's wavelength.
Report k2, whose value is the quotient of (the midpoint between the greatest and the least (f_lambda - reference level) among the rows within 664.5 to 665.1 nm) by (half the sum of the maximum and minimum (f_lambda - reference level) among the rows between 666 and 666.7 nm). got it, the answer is 3.0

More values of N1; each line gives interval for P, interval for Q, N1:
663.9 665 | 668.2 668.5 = 0.98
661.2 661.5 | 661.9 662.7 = 1.00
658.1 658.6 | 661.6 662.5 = 1.04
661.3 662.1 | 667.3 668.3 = 0.98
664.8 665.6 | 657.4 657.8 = 0.89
